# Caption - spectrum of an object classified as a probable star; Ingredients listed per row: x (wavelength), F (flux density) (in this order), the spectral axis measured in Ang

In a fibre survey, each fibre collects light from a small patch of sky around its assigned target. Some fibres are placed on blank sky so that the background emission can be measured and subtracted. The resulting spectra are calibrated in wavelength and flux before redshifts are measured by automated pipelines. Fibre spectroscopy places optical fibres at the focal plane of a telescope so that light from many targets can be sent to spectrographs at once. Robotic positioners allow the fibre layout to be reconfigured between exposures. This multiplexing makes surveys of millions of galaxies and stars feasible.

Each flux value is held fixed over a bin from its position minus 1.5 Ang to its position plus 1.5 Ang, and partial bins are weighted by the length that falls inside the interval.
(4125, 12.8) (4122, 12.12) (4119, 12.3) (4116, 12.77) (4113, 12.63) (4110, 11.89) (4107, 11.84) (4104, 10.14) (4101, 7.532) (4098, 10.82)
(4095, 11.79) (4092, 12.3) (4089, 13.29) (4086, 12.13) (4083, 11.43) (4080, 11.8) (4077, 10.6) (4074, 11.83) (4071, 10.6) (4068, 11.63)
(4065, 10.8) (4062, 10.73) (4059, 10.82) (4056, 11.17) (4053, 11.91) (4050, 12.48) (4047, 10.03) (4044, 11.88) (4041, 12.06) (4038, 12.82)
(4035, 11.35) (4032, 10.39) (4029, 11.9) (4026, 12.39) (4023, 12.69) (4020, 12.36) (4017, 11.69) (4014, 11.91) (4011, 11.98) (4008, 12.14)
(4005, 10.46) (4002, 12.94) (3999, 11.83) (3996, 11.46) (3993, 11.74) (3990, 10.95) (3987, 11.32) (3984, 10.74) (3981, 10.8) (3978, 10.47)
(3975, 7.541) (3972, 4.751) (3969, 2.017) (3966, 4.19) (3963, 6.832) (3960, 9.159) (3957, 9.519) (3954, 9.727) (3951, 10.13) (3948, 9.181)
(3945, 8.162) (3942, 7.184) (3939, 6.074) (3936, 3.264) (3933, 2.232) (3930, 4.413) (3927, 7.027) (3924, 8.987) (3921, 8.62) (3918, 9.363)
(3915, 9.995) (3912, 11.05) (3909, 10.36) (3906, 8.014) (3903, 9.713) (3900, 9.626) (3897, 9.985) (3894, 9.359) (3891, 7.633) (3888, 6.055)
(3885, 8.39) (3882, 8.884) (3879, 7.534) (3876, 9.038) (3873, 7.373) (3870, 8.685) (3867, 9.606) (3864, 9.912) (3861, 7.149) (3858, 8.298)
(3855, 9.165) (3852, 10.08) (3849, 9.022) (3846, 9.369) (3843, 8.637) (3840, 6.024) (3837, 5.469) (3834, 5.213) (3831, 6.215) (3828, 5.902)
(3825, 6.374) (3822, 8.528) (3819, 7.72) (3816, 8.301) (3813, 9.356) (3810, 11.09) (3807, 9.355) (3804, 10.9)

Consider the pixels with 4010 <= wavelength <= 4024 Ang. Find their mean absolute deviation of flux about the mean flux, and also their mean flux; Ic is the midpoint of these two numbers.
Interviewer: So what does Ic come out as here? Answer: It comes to 6.2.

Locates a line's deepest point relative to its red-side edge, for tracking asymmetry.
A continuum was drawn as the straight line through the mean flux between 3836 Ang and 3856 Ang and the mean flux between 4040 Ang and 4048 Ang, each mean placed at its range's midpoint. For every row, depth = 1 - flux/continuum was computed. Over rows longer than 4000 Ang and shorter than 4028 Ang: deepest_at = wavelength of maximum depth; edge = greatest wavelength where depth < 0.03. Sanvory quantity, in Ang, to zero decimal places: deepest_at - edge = -21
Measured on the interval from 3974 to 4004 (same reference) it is -27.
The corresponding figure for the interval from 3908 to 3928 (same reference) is 9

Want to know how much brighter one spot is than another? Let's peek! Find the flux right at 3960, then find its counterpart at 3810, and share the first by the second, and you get 0.8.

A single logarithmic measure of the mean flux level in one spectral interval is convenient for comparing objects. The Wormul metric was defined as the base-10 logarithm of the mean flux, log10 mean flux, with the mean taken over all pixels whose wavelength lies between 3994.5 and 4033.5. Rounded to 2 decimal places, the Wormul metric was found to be 1.07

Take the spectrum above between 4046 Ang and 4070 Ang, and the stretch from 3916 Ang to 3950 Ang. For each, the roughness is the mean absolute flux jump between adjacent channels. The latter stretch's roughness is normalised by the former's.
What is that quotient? 2.0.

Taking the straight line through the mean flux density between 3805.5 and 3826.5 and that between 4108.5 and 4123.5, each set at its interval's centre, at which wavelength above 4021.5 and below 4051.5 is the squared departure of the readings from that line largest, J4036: 4023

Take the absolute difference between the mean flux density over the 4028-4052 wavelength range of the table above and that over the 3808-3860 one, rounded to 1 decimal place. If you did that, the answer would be 3.7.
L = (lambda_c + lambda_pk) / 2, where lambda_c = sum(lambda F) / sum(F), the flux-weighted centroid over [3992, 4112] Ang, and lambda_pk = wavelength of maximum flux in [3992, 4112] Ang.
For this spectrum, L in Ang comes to 4069.8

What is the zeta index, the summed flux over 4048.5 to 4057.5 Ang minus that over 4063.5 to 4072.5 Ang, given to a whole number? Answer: 3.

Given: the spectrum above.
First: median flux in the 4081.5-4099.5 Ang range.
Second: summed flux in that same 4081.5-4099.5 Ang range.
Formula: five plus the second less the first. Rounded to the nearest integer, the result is 65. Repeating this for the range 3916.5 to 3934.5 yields 38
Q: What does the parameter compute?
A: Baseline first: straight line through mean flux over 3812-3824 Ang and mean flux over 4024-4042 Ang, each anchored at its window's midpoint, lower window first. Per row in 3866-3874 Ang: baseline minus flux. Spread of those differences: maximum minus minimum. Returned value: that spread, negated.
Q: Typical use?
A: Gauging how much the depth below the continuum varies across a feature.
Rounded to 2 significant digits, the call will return -2.3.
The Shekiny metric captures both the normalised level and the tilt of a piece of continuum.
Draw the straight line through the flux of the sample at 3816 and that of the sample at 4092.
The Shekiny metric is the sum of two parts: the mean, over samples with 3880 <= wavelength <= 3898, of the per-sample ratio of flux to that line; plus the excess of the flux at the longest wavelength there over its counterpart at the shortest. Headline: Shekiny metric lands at 2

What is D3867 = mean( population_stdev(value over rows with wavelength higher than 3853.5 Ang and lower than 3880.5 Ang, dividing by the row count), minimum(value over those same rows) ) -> 4.0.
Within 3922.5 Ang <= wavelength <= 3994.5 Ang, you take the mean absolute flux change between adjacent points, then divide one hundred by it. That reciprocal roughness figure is 69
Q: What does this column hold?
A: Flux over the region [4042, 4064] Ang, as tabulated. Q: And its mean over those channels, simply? 11.3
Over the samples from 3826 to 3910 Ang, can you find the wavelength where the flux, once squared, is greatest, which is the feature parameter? 3909 Ang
